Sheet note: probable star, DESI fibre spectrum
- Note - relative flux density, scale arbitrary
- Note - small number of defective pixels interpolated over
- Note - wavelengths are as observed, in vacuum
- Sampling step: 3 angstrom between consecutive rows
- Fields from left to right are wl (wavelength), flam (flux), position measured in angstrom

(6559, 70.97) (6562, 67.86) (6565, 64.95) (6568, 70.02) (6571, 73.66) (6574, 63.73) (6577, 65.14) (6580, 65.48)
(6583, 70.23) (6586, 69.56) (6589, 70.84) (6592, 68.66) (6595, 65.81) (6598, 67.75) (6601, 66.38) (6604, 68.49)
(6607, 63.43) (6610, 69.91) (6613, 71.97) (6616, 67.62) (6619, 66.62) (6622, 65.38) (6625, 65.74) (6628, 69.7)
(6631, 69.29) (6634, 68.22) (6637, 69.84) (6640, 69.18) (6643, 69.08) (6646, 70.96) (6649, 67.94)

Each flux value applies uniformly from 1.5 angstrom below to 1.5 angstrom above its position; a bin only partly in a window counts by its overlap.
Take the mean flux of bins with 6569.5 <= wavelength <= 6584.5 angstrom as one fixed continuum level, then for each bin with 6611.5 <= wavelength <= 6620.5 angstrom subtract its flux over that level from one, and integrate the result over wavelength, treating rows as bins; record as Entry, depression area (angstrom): -0.14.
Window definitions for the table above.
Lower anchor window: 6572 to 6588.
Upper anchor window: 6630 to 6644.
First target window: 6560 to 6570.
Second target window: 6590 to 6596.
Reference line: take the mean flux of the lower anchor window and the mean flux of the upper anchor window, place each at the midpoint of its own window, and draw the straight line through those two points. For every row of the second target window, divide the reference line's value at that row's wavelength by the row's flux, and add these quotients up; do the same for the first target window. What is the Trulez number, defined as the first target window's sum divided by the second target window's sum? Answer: 1.47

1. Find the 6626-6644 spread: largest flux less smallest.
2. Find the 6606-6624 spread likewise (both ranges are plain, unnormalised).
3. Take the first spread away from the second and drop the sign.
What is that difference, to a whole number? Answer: 7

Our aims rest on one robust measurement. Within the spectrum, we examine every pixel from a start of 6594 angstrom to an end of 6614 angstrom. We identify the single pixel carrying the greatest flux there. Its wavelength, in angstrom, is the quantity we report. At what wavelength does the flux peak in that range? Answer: 6613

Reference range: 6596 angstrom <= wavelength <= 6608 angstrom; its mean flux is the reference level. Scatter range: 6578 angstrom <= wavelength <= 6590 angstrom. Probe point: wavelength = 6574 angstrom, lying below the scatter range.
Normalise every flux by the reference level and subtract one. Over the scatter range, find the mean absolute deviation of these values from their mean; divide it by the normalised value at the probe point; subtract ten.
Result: -10.6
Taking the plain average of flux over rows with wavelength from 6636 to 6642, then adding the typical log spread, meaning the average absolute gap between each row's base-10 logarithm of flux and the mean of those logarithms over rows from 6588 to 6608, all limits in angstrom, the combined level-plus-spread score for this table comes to 69.5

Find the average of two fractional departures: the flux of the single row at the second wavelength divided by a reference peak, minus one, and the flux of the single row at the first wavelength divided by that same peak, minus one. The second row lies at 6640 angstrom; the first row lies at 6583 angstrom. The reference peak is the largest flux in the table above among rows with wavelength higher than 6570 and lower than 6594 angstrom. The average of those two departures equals -0.054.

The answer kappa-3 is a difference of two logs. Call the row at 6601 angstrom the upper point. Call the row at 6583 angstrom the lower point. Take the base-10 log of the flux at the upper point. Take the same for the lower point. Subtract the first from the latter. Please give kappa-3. 0.024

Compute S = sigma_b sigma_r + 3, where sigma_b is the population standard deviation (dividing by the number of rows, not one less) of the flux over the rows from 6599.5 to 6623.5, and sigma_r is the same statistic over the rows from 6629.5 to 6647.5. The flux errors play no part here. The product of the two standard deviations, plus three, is 5.1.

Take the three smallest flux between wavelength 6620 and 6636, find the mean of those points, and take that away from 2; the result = -64.4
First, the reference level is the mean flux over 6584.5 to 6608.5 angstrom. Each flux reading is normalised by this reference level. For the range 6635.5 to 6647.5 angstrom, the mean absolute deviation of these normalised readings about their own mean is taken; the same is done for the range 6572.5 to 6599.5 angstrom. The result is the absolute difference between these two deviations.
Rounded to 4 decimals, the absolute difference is 0.0225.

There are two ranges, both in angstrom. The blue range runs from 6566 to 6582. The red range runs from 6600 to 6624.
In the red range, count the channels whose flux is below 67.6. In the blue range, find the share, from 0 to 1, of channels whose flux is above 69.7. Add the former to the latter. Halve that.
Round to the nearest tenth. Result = 2.2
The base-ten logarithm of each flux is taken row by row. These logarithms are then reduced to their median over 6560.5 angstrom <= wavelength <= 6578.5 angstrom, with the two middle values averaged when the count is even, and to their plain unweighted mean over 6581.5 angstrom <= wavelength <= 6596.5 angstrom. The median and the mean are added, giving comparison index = 3.66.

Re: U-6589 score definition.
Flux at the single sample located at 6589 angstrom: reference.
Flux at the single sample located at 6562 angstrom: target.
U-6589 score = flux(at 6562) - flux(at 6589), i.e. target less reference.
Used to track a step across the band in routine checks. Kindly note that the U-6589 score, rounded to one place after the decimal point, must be -3.0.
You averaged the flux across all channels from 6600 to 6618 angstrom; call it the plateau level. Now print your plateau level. 68.0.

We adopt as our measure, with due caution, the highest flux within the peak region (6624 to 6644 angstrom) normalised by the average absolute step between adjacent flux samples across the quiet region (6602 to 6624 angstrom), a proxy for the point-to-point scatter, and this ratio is 20.8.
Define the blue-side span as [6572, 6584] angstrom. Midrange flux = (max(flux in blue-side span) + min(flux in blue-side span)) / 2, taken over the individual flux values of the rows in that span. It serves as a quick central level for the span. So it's 67.0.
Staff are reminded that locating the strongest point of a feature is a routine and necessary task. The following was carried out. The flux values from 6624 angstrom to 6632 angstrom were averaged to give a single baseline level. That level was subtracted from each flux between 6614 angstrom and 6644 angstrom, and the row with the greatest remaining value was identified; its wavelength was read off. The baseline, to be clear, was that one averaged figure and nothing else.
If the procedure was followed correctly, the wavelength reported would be 6637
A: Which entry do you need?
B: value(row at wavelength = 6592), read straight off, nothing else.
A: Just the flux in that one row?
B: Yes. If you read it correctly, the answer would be 68.66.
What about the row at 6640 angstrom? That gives 69.18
